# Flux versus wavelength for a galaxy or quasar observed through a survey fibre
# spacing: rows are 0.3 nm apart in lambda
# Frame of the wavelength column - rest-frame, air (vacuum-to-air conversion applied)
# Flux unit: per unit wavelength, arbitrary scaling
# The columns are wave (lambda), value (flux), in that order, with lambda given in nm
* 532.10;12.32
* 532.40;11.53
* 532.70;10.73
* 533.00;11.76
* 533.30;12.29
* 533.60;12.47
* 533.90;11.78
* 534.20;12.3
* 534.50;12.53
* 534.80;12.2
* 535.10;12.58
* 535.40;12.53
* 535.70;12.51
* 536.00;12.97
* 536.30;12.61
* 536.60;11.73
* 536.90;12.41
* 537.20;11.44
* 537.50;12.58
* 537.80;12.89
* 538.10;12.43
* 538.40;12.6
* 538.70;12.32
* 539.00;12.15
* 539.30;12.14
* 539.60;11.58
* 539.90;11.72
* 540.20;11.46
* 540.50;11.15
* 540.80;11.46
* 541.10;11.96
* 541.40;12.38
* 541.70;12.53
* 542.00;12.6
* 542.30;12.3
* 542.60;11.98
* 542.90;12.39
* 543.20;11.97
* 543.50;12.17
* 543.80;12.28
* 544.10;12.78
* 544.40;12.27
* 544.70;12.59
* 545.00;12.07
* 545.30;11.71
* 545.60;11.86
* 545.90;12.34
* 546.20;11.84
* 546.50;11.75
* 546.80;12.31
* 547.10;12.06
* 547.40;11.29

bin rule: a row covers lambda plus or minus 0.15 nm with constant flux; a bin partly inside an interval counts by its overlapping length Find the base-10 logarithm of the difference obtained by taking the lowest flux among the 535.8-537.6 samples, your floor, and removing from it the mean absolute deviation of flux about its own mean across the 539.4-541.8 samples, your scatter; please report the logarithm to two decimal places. 1.04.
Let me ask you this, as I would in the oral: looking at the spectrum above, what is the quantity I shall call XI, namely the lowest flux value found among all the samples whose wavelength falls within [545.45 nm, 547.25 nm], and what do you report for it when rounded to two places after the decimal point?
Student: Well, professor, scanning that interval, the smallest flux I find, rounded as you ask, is 11.75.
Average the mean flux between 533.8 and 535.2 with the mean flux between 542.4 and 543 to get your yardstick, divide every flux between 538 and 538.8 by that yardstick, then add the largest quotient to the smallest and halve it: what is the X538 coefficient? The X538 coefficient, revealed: 1.02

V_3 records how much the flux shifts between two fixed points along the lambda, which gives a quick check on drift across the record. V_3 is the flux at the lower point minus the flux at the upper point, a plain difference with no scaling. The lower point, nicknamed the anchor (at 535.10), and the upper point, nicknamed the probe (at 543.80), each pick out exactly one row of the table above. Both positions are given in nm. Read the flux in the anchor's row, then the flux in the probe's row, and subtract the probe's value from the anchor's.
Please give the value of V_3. 0.3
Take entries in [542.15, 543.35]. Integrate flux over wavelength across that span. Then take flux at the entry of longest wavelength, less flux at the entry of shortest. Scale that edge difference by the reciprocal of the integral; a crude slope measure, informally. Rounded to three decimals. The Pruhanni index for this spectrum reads -0.023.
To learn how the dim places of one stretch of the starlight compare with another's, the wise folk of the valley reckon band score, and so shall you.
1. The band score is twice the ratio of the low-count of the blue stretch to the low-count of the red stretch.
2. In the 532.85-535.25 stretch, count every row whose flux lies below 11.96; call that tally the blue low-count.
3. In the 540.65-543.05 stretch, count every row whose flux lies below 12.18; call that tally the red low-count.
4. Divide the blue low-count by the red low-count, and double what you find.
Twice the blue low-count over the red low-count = 1.3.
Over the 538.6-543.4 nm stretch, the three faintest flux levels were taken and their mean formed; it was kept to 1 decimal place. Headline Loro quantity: 11.4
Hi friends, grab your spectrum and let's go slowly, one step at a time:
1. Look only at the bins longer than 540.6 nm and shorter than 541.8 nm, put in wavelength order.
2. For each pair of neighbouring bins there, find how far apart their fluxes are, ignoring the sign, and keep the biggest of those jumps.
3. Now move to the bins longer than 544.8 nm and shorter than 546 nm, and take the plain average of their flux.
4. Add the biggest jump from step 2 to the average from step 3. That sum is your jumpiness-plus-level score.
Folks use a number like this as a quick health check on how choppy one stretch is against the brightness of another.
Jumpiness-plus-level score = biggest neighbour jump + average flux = 12.5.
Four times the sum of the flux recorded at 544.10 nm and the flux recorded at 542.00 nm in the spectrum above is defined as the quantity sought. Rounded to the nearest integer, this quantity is 102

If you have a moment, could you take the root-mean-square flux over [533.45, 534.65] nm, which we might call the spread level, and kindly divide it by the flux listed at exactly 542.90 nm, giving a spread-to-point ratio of 0.99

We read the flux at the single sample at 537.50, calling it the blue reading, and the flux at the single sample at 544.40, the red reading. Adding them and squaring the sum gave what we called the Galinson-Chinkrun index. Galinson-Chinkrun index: 618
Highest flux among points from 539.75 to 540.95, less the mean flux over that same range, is 0.27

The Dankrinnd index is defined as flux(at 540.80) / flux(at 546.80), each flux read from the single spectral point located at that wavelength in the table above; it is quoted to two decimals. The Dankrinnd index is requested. 0.93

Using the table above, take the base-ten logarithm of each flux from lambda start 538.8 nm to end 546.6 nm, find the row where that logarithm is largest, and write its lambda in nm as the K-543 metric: 544.10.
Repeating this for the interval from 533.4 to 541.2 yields 536.00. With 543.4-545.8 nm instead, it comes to 544.10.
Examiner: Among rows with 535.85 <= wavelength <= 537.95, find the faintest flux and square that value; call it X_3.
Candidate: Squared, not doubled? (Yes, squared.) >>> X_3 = 131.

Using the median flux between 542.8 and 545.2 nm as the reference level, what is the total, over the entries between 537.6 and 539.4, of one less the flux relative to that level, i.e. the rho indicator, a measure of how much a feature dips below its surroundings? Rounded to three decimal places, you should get -0.072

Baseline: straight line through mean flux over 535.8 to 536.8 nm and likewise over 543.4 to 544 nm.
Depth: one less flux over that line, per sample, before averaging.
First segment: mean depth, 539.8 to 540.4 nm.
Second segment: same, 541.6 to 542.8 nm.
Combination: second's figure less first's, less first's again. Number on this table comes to -0.13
